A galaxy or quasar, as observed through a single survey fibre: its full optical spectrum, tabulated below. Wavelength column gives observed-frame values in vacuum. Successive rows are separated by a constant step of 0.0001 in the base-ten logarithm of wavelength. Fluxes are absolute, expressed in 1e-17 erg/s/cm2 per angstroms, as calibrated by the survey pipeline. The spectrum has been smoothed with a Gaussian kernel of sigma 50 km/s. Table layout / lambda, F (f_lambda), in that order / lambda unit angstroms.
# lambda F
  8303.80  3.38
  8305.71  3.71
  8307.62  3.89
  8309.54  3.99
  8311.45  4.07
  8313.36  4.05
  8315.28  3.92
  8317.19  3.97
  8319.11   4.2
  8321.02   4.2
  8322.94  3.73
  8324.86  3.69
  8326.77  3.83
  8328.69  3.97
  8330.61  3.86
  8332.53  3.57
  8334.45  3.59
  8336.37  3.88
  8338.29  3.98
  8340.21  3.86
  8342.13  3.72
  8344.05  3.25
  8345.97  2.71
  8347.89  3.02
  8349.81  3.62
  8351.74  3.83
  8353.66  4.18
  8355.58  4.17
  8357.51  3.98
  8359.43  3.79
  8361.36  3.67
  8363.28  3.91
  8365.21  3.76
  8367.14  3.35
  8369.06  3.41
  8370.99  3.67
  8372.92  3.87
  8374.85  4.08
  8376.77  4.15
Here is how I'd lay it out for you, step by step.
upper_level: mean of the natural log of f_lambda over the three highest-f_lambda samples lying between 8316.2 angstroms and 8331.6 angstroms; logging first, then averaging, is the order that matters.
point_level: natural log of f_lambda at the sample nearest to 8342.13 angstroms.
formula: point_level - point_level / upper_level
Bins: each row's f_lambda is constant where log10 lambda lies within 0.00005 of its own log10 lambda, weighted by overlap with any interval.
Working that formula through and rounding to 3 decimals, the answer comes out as 0.386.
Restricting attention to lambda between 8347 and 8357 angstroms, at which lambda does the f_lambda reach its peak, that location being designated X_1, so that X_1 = 8353.66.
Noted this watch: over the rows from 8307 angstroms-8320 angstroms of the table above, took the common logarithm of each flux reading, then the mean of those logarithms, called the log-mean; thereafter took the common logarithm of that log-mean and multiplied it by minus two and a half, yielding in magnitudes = 0.55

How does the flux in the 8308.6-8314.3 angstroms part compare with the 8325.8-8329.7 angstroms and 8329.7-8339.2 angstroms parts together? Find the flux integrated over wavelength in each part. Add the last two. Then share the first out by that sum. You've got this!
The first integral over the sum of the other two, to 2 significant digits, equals 0.45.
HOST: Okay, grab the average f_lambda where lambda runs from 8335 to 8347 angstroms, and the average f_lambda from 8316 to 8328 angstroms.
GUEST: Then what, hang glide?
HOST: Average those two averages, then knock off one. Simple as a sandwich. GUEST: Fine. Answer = 2.75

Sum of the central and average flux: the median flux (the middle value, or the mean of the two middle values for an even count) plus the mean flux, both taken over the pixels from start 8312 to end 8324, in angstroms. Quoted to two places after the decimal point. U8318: 8.02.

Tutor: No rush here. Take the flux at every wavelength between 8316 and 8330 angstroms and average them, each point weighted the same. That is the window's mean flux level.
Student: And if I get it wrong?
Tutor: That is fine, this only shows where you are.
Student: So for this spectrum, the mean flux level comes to 3.94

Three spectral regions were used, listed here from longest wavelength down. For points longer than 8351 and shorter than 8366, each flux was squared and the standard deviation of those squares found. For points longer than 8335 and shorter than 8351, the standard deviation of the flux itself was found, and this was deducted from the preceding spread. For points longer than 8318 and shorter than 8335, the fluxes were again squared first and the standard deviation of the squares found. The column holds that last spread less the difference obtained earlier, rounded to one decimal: 0.8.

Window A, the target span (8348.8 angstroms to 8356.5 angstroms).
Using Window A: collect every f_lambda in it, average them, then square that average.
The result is 15.6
